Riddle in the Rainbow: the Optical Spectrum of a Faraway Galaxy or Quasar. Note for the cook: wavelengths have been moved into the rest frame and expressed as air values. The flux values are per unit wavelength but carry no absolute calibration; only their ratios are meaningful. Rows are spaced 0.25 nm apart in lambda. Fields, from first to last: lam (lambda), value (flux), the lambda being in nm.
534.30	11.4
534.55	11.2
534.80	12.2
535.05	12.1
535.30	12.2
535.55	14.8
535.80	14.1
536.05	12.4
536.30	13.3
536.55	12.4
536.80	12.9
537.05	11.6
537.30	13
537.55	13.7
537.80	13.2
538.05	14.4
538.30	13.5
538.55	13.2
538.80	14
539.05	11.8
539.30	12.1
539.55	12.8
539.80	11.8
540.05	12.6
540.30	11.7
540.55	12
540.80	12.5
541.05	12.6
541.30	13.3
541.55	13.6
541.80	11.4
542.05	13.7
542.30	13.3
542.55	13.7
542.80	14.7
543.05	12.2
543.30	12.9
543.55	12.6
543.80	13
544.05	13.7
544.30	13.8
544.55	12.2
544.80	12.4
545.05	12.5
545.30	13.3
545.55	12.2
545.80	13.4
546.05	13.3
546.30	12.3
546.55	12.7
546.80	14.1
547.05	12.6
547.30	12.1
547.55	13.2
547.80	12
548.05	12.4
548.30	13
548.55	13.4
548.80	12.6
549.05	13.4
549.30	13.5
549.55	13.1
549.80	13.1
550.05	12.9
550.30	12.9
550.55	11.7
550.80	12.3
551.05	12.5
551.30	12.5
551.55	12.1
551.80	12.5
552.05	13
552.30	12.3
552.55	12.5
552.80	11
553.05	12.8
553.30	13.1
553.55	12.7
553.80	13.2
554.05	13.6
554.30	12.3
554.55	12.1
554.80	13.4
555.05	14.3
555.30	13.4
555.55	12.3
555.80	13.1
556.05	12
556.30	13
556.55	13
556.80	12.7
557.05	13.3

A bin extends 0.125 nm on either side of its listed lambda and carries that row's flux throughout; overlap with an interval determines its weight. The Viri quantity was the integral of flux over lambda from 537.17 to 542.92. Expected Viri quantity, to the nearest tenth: 74.6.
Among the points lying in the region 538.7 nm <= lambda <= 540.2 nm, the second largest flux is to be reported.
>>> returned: 12.8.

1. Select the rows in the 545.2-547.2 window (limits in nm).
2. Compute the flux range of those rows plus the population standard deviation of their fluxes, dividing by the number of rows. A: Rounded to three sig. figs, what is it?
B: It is 2.51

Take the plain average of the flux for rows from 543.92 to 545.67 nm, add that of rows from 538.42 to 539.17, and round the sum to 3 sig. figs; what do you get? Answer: 25.9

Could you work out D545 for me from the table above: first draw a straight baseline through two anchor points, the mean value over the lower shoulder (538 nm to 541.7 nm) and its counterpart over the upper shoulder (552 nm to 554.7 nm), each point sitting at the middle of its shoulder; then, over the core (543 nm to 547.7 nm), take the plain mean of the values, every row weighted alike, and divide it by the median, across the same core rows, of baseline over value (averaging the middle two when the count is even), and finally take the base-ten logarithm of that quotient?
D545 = 1.11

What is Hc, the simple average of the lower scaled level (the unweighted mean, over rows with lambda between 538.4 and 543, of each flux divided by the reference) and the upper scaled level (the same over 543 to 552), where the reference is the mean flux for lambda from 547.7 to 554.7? 1.011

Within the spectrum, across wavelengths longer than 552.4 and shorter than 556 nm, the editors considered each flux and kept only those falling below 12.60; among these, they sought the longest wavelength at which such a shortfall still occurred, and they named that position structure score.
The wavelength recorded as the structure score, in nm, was 555.55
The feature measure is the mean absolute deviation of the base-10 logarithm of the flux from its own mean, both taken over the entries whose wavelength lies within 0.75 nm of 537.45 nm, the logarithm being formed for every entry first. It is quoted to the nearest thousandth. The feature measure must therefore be 0.021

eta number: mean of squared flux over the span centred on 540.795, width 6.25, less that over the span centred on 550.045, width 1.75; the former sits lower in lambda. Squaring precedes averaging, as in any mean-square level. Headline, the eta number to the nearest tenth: 3.4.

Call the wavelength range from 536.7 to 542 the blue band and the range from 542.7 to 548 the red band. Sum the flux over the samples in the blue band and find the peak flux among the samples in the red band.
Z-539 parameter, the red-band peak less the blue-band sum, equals -253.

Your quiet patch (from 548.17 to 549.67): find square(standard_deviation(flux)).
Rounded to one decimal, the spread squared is 0.1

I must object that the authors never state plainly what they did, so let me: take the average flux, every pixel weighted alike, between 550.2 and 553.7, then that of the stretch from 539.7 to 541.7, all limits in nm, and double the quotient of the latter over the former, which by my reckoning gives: 2.01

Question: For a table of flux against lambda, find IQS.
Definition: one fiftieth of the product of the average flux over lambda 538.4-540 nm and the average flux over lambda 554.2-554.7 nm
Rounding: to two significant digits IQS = 3.1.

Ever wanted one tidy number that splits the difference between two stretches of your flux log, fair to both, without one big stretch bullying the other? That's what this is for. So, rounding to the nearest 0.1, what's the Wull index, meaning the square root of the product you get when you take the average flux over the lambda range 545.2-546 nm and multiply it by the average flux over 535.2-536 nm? 13.3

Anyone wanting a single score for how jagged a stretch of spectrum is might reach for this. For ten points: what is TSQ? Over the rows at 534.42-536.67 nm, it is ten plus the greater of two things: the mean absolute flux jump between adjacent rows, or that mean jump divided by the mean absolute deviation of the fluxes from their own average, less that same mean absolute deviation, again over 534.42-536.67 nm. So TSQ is 11.0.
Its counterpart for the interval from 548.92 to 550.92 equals 10.4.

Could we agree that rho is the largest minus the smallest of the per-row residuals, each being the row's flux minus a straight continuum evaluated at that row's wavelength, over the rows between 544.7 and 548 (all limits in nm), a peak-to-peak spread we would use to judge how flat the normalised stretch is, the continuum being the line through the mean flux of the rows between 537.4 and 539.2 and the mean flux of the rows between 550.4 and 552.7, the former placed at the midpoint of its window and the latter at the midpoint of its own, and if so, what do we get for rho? 2.02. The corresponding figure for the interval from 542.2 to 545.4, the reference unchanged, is 2.48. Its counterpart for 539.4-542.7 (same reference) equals 2.36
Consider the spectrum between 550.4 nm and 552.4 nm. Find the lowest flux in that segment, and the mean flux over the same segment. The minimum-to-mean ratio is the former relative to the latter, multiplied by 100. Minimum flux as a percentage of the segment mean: 95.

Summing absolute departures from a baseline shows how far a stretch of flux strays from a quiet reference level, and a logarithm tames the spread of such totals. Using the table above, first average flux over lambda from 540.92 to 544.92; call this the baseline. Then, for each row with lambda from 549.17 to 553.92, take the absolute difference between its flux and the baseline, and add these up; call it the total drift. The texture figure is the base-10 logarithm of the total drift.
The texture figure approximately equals 1.00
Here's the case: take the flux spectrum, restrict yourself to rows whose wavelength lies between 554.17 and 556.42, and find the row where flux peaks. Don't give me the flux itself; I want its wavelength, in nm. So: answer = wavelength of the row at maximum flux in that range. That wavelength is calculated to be 555.05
